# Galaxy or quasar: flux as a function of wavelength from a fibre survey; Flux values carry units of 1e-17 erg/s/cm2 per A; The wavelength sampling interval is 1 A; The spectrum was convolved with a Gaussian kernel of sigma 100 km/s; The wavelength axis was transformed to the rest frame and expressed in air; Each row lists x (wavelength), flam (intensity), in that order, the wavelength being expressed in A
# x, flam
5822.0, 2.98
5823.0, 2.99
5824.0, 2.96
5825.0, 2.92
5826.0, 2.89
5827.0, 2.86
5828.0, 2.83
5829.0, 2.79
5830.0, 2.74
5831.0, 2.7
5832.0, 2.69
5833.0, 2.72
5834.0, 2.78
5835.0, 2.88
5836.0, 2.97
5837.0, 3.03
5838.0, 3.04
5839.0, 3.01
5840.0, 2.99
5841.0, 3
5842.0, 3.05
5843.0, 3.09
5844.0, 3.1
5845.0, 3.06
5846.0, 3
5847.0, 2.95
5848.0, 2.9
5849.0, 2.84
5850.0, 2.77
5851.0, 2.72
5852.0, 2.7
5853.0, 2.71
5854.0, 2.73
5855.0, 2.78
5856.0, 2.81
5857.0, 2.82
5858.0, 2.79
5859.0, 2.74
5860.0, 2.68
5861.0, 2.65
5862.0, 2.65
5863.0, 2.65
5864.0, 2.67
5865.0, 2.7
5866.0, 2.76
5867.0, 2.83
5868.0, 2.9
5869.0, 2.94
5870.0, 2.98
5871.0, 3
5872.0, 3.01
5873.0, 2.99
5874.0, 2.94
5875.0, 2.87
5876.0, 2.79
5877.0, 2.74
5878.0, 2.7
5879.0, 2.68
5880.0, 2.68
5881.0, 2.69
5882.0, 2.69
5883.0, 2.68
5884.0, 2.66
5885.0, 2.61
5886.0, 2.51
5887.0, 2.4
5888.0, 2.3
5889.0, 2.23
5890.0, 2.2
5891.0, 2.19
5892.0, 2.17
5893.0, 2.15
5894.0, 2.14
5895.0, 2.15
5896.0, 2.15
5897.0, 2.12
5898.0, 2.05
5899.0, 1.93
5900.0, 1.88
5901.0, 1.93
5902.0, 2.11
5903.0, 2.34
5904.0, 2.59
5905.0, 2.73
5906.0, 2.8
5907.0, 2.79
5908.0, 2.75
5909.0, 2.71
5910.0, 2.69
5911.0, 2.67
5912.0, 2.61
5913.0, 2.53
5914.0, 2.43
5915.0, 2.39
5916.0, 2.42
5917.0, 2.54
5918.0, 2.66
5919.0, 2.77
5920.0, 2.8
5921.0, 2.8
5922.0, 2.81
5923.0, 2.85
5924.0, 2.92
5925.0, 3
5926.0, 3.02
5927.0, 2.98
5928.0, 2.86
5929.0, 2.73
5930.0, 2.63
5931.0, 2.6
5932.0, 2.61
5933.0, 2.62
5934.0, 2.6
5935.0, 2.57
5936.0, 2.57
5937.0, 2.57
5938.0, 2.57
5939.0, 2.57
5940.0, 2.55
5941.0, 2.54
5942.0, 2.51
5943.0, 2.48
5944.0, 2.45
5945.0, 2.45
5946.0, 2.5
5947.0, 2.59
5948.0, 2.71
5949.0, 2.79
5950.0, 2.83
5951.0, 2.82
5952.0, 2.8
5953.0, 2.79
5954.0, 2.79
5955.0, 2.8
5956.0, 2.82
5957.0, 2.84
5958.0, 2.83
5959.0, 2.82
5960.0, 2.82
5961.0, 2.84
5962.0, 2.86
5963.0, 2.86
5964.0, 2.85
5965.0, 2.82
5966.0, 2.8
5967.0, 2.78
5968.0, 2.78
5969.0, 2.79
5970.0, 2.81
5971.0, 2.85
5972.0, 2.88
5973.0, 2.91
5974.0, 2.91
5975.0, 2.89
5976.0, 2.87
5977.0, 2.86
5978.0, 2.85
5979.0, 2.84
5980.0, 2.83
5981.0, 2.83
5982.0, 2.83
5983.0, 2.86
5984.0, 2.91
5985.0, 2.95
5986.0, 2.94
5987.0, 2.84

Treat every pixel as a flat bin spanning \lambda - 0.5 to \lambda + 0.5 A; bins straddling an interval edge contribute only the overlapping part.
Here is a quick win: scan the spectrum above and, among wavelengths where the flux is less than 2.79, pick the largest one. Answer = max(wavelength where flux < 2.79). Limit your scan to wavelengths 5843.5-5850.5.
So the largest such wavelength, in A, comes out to 5850.0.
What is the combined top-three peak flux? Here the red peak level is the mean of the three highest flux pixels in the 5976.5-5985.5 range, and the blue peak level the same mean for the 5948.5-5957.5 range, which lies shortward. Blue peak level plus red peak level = 5.74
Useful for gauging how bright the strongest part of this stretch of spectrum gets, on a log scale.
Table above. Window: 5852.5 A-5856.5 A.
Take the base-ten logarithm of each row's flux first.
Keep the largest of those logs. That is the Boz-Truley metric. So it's 0.449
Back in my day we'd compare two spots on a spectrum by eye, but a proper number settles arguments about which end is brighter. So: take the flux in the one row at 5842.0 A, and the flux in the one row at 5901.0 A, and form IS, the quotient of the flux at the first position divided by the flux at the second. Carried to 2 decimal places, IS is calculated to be 1.58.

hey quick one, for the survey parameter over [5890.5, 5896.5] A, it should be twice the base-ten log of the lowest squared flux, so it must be 1.3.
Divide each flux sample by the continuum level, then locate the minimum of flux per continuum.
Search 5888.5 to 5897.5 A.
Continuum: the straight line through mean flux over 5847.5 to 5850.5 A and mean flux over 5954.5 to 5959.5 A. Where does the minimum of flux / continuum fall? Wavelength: 5897.0 A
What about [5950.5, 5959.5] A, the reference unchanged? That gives 5953.0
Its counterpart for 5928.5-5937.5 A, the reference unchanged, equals 5935.0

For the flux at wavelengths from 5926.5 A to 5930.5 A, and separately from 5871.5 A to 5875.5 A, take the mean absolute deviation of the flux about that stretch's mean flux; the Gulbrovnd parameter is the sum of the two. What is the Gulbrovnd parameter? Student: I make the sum 0.17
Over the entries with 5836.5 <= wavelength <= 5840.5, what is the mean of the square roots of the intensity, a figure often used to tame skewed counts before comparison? 1.74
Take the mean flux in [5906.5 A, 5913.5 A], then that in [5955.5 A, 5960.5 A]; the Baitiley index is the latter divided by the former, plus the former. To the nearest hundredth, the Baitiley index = 3.73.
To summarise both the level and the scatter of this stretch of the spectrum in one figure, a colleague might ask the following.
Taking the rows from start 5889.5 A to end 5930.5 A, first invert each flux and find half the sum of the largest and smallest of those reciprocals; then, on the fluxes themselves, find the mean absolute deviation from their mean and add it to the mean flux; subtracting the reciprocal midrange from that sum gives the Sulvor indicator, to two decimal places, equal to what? 2.37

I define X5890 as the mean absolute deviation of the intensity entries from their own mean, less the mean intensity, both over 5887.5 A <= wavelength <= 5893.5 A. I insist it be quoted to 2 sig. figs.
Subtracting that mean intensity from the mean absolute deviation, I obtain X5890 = -2.2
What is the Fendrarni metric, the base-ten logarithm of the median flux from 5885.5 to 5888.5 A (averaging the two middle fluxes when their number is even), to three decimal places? 0.380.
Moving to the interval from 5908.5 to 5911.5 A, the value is 0.430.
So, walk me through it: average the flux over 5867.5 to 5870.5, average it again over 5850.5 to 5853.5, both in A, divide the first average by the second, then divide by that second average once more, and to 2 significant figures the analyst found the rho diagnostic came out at 0.40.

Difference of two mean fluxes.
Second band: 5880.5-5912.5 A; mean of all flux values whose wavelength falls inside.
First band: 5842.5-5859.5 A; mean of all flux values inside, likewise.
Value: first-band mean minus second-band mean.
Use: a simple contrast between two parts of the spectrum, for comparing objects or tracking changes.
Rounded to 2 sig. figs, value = 0.46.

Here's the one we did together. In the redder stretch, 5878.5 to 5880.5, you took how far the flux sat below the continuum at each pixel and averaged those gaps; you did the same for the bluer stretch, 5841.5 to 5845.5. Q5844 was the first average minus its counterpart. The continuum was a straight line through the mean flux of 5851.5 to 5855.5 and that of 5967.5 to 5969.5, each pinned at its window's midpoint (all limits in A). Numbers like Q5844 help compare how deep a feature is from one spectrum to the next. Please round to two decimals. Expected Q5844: 0.41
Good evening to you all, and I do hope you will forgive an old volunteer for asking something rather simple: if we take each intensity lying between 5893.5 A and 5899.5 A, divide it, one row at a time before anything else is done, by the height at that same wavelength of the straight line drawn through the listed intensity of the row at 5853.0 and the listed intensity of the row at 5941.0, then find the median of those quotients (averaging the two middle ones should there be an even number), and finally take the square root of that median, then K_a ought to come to 0.900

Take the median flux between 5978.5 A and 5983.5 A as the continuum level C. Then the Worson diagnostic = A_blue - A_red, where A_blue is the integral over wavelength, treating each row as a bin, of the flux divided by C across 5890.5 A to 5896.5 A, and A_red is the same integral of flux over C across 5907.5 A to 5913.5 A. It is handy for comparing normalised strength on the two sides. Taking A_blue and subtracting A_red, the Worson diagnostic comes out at -1.1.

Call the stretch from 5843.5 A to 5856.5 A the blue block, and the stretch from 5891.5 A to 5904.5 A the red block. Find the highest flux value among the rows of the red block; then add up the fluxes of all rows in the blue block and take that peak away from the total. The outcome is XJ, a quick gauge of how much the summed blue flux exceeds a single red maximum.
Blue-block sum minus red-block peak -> 34.5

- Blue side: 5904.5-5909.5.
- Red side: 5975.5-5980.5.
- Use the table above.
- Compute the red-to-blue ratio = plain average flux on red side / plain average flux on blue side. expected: 1.03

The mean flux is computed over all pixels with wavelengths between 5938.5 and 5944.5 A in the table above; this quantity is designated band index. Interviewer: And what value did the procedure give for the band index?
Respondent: 2.52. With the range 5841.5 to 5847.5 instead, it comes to 3.04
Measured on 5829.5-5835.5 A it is 2.75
